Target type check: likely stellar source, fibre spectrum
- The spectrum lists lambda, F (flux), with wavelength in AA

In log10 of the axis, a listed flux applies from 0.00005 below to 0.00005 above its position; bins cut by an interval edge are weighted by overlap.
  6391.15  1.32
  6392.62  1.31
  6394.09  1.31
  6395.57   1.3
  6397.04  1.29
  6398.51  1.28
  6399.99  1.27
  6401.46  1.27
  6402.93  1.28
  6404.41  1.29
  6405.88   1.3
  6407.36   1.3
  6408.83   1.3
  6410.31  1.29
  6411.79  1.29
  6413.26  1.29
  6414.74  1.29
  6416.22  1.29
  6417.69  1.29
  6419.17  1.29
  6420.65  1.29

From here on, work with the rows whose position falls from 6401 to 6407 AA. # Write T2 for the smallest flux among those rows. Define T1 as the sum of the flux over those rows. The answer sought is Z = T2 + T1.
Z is 6.41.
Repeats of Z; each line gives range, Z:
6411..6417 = 6.45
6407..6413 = 6.47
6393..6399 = 6.46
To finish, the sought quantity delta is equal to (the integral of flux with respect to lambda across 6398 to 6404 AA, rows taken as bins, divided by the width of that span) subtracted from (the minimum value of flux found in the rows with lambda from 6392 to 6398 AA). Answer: 0.015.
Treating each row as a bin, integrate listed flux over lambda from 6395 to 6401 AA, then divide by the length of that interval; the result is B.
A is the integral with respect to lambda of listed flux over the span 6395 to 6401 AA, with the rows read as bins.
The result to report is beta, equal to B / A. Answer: 0.17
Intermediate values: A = 7.7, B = 1.285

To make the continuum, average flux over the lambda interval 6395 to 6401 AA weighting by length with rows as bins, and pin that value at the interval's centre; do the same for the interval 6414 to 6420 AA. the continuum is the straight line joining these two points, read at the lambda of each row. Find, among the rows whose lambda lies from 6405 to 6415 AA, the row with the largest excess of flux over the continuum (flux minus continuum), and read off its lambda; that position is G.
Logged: 6405.88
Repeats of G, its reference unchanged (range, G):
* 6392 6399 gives 6392.62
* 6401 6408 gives 6405.88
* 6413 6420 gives 6413.26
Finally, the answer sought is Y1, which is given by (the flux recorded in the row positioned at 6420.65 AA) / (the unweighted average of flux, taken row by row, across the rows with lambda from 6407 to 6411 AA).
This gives 0.99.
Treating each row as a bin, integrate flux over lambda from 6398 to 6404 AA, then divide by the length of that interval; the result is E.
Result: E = 1.27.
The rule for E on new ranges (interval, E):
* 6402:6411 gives 1.29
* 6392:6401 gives 1.29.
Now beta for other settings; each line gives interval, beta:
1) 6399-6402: 0.33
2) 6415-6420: 0.20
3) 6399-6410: 0.09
